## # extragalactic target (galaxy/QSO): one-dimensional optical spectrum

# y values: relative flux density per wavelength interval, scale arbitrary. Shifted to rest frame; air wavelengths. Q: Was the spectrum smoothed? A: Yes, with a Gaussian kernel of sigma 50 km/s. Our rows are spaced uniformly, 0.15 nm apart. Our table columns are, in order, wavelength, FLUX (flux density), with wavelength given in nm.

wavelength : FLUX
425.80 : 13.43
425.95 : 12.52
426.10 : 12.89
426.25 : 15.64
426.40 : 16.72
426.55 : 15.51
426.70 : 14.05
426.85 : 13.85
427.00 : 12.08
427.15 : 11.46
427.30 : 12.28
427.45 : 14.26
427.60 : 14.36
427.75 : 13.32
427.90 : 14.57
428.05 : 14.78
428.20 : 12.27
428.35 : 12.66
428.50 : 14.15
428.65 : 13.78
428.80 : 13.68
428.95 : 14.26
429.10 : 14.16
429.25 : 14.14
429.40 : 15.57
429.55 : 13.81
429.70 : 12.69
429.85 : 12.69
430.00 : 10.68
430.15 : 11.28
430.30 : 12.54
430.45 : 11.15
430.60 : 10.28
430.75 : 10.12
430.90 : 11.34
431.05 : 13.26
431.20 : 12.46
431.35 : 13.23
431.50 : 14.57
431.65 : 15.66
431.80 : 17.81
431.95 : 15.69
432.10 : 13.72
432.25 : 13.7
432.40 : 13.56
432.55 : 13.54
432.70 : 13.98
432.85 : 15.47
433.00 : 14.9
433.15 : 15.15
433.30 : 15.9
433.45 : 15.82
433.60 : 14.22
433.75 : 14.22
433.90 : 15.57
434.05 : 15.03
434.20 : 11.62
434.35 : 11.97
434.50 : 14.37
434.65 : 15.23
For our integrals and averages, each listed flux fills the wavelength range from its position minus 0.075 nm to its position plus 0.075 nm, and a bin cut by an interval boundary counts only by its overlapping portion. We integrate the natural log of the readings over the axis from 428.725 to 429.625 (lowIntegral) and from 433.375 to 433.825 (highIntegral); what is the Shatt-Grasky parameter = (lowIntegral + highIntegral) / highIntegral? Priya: 2.98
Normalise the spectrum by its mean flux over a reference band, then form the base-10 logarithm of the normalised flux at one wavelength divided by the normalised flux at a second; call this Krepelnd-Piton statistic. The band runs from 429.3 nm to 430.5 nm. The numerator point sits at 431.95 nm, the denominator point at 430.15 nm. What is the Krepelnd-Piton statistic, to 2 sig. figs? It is 0.14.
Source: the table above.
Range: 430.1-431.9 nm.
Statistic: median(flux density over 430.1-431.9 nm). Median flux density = 12.5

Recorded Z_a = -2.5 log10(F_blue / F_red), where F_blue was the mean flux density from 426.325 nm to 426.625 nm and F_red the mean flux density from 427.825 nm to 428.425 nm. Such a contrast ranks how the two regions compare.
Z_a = -0.19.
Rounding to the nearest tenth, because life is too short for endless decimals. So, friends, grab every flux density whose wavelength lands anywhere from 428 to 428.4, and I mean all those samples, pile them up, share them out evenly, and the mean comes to 13.2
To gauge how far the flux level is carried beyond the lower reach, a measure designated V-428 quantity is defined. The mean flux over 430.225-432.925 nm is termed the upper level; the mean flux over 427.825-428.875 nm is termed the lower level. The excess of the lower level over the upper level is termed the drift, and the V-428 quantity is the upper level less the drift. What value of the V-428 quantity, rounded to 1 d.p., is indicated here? 13.2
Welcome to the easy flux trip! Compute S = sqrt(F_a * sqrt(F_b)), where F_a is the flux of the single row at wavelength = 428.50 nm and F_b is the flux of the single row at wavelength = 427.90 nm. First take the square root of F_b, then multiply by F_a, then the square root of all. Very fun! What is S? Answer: 7.35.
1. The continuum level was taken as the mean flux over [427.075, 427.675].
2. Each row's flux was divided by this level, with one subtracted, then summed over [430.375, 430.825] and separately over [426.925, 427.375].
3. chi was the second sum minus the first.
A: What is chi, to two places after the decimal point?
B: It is 0.33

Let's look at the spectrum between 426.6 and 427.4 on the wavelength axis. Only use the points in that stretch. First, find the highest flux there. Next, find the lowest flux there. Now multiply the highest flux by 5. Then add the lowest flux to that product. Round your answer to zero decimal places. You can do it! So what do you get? 82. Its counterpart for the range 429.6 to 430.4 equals 74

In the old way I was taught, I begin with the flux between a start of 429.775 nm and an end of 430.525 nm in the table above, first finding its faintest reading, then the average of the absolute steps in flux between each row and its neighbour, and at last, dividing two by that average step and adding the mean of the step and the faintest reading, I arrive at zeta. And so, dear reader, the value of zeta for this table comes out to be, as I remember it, 7.5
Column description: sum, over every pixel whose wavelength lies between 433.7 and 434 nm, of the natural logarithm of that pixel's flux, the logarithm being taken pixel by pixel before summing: 5.40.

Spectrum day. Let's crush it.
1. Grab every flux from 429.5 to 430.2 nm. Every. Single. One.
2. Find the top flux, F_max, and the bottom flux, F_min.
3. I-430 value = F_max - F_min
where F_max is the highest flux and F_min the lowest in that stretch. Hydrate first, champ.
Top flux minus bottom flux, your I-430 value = 3.1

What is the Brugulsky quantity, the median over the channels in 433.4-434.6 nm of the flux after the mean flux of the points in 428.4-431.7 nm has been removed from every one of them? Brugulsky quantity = 1.3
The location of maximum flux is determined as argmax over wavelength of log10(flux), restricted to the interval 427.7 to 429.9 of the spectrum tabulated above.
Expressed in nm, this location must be 429.40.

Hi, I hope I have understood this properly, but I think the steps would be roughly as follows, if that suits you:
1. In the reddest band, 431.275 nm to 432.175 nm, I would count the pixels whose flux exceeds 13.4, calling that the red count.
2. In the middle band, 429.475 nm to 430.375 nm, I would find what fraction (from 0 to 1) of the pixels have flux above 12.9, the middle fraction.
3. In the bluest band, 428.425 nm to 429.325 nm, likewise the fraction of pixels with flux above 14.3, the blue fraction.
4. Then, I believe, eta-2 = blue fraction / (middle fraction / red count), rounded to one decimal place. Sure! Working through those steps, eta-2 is 0.0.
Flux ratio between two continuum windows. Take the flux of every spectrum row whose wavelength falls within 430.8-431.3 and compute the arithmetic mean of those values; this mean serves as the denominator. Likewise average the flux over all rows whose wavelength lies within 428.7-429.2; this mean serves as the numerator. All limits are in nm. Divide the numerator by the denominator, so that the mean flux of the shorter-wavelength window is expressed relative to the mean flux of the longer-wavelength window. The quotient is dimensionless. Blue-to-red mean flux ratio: 1.14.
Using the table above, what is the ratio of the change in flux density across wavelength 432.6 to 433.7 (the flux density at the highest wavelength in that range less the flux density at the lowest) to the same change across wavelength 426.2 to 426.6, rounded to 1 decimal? -1.8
